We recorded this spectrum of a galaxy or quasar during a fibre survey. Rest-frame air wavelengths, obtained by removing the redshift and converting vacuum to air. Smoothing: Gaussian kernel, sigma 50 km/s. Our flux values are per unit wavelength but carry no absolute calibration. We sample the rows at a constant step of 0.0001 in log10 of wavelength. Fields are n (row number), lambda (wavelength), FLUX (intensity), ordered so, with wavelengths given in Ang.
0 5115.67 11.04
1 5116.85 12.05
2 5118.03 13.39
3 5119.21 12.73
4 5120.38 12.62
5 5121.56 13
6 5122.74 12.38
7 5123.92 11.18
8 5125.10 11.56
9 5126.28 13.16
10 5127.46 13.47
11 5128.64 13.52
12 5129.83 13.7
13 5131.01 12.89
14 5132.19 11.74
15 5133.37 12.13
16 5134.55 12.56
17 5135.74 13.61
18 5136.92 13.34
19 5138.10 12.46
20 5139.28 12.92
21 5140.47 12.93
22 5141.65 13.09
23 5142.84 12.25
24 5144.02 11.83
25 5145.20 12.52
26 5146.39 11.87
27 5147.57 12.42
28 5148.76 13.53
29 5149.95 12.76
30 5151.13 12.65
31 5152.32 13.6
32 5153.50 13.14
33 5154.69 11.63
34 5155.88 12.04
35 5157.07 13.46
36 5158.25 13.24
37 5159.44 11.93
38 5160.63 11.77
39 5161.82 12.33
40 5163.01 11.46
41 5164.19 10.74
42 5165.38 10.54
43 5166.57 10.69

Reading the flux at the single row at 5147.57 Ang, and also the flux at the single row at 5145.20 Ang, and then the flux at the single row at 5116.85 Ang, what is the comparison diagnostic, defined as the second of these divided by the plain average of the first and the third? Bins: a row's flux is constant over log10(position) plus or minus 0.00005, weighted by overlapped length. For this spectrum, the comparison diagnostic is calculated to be 1.02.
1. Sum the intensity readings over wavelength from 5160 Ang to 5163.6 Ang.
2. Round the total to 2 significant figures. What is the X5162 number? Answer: 36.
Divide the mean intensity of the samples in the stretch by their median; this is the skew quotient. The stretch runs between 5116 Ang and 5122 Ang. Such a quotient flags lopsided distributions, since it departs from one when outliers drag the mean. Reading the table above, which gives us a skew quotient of 1.00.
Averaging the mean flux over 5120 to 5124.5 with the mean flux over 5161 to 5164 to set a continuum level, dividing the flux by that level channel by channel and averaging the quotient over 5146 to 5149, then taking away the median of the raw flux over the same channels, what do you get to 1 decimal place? -11.4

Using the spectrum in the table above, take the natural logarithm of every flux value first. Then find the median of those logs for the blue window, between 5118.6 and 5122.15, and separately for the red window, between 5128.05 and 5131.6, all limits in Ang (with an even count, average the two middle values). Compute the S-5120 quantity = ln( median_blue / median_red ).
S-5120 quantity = -0.023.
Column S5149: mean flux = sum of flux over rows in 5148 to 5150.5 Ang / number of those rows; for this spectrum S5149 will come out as 13.1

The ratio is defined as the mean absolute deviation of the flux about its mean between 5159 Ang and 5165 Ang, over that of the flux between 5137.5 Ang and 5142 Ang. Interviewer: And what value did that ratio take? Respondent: 2.2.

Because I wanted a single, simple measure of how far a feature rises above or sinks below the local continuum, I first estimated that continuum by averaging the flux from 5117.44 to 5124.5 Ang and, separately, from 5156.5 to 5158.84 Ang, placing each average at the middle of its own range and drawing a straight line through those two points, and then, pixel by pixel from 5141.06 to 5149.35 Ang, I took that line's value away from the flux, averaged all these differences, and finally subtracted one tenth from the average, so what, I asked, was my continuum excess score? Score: -0.7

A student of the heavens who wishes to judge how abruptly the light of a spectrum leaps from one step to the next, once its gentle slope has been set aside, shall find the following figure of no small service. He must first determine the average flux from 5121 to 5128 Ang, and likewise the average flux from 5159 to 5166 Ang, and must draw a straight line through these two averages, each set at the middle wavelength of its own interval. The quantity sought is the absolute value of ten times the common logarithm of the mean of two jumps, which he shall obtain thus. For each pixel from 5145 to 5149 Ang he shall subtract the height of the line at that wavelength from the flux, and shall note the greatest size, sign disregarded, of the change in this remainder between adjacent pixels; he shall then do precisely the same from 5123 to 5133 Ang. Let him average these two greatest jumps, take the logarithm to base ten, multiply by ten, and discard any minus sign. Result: 1.4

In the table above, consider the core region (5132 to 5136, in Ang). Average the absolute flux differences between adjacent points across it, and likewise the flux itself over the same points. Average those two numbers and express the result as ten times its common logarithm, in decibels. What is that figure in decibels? 8.17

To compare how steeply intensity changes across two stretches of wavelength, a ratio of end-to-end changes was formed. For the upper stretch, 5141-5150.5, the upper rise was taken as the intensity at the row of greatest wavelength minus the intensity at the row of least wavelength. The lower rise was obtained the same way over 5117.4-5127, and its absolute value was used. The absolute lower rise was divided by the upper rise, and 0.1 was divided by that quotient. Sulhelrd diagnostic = -0.14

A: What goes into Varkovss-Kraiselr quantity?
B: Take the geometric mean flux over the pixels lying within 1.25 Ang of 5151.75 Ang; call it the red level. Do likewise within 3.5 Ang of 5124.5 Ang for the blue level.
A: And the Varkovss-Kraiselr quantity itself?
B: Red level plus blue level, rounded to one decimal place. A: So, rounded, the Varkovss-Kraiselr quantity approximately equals 25.5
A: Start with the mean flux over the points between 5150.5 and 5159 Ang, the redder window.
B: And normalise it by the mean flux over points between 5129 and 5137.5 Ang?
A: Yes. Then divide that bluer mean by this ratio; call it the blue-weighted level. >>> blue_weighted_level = 12.9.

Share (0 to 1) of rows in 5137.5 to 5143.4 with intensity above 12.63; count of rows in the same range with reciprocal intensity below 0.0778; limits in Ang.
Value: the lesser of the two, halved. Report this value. 0.30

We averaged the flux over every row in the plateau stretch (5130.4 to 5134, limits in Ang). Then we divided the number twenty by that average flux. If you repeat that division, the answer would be 1.63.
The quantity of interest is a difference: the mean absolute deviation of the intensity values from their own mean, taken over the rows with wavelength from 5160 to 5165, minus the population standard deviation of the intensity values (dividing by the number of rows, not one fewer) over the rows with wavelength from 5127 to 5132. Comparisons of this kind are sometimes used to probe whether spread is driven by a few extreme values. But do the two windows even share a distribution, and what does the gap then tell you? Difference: 0.17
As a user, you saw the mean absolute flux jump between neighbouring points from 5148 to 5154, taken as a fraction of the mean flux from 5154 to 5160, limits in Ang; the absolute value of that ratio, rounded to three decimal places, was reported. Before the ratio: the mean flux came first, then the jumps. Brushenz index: 0.046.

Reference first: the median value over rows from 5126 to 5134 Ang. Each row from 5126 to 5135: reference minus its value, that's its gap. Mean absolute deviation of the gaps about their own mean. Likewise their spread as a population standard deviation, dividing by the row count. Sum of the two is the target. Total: 1.22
